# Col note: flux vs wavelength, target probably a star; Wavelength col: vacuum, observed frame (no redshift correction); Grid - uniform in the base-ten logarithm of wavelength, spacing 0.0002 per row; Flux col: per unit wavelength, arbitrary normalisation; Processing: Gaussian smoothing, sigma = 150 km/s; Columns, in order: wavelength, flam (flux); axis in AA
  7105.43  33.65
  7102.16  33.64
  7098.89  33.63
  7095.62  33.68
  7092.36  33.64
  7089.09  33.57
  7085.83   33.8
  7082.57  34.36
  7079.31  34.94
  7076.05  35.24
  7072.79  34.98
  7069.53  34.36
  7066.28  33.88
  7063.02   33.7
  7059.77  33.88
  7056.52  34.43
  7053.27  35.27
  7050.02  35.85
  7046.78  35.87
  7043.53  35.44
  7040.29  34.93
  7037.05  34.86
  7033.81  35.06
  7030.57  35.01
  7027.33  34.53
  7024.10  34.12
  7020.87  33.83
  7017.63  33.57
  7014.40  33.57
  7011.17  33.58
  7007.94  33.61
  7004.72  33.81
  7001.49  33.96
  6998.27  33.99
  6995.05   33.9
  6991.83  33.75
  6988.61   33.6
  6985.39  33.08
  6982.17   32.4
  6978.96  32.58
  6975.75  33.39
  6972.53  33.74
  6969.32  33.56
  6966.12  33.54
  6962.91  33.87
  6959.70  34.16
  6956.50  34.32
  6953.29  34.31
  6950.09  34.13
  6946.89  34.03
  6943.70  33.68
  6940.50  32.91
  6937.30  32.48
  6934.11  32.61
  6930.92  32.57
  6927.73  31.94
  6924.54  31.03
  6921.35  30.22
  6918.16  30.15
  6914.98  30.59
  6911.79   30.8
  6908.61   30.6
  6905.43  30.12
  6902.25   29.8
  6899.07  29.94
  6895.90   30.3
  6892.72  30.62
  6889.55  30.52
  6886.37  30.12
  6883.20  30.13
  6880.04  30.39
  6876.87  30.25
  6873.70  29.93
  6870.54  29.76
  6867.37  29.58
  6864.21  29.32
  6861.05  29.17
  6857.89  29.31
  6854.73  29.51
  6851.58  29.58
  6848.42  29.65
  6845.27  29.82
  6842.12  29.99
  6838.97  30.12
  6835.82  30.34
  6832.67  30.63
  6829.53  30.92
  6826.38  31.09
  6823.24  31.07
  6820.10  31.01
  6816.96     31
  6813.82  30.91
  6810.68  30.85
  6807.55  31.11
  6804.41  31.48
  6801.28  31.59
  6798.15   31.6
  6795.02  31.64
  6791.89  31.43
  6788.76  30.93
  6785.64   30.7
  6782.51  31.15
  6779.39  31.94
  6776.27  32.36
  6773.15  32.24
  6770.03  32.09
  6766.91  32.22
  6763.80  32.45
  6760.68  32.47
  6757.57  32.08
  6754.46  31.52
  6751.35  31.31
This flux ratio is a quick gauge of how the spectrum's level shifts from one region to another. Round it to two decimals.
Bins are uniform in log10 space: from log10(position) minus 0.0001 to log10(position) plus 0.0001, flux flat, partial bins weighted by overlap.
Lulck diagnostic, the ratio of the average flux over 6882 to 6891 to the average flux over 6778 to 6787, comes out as 0.97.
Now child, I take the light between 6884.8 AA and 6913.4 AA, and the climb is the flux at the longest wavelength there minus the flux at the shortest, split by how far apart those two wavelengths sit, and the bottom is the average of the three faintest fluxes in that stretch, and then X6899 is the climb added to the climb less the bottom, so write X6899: -30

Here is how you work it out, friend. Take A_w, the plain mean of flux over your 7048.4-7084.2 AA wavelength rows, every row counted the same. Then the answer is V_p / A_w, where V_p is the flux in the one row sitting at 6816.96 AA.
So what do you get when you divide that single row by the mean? 0.90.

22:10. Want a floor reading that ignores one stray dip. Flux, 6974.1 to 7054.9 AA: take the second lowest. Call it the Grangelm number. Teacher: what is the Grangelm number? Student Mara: 32.58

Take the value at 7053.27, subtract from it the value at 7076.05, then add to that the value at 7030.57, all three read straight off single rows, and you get 35.0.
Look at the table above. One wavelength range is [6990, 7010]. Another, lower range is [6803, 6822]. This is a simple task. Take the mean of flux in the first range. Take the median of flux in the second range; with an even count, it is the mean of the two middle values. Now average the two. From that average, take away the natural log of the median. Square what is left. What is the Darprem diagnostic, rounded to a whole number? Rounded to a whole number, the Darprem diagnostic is 840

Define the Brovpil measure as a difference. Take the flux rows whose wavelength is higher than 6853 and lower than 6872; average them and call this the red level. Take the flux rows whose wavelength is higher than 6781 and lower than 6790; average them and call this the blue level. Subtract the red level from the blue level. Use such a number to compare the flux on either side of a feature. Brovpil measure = 1.5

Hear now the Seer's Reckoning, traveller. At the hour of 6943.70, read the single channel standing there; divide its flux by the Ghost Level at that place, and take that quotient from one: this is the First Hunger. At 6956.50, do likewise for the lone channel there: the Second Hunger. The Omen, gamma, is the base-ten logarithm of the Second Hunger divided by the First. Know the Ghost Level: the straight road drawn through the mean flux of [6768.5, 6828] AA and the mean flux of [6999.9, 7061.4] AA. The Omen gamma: 0.36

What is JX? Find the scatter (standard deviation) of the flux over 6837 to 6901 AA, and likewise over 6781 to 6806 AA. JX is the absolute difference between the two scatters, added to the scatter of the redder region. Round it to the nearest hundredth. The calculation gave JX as 0.48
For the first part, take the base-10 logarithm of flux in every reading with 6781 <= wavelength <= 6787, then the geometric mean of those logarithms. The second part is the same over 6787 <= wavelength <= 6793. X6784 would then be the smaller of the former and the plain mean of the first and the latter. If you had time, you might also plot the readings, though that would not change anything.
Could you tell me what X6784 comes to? 1.49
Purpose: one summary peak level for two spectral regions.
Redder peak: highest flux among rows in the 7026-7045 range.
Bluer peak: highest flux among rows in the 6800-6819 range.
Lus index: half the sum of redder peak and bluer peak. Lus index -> 33.5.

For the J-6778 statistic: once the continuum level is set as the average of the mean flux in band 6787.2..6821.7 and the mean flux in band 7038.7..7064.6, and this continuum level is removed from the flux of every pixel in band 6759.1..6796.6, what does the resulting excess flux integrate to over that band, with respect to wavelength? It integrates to -48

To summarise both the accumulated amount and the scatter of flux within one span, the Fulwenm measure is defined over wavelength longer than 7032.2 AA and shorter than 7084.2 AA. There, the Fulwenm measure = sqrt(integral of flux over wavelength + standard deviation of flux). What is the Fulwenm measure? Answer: 42.6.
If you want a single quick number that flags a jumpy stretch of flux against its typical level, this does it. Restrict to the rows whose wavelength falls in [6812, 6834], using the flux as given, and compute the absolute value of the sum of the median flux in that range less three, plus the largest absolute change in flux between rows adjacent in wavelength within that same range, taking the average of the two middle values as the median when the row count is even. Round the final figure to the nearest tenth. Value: 28.3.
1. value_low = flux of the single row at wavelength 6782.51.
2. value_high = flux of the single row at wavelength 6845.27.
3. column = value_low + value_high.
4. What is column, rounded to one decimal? 61.0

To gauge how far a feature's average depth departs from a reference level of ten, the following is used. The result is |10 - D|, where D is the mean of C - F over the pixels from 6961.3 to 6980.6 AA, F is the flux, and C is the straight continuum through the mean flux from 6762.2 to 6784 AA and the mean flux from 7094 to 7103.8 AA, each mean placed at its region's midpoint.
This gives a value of 10.4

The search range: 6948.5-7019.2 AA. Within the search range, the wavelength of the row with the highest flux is 6956.50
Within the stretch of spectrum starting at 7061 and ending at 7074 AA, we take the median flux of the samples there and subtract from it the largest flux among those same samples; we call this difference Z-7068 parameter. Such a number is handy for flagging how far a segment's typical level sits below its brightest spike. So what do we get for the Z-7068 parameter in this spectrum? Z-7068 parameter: -0.86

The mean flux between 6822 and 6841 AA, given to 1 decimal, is 30.7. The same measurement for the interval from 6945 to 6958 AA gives 34.2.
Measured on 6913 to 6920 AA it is 30.4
